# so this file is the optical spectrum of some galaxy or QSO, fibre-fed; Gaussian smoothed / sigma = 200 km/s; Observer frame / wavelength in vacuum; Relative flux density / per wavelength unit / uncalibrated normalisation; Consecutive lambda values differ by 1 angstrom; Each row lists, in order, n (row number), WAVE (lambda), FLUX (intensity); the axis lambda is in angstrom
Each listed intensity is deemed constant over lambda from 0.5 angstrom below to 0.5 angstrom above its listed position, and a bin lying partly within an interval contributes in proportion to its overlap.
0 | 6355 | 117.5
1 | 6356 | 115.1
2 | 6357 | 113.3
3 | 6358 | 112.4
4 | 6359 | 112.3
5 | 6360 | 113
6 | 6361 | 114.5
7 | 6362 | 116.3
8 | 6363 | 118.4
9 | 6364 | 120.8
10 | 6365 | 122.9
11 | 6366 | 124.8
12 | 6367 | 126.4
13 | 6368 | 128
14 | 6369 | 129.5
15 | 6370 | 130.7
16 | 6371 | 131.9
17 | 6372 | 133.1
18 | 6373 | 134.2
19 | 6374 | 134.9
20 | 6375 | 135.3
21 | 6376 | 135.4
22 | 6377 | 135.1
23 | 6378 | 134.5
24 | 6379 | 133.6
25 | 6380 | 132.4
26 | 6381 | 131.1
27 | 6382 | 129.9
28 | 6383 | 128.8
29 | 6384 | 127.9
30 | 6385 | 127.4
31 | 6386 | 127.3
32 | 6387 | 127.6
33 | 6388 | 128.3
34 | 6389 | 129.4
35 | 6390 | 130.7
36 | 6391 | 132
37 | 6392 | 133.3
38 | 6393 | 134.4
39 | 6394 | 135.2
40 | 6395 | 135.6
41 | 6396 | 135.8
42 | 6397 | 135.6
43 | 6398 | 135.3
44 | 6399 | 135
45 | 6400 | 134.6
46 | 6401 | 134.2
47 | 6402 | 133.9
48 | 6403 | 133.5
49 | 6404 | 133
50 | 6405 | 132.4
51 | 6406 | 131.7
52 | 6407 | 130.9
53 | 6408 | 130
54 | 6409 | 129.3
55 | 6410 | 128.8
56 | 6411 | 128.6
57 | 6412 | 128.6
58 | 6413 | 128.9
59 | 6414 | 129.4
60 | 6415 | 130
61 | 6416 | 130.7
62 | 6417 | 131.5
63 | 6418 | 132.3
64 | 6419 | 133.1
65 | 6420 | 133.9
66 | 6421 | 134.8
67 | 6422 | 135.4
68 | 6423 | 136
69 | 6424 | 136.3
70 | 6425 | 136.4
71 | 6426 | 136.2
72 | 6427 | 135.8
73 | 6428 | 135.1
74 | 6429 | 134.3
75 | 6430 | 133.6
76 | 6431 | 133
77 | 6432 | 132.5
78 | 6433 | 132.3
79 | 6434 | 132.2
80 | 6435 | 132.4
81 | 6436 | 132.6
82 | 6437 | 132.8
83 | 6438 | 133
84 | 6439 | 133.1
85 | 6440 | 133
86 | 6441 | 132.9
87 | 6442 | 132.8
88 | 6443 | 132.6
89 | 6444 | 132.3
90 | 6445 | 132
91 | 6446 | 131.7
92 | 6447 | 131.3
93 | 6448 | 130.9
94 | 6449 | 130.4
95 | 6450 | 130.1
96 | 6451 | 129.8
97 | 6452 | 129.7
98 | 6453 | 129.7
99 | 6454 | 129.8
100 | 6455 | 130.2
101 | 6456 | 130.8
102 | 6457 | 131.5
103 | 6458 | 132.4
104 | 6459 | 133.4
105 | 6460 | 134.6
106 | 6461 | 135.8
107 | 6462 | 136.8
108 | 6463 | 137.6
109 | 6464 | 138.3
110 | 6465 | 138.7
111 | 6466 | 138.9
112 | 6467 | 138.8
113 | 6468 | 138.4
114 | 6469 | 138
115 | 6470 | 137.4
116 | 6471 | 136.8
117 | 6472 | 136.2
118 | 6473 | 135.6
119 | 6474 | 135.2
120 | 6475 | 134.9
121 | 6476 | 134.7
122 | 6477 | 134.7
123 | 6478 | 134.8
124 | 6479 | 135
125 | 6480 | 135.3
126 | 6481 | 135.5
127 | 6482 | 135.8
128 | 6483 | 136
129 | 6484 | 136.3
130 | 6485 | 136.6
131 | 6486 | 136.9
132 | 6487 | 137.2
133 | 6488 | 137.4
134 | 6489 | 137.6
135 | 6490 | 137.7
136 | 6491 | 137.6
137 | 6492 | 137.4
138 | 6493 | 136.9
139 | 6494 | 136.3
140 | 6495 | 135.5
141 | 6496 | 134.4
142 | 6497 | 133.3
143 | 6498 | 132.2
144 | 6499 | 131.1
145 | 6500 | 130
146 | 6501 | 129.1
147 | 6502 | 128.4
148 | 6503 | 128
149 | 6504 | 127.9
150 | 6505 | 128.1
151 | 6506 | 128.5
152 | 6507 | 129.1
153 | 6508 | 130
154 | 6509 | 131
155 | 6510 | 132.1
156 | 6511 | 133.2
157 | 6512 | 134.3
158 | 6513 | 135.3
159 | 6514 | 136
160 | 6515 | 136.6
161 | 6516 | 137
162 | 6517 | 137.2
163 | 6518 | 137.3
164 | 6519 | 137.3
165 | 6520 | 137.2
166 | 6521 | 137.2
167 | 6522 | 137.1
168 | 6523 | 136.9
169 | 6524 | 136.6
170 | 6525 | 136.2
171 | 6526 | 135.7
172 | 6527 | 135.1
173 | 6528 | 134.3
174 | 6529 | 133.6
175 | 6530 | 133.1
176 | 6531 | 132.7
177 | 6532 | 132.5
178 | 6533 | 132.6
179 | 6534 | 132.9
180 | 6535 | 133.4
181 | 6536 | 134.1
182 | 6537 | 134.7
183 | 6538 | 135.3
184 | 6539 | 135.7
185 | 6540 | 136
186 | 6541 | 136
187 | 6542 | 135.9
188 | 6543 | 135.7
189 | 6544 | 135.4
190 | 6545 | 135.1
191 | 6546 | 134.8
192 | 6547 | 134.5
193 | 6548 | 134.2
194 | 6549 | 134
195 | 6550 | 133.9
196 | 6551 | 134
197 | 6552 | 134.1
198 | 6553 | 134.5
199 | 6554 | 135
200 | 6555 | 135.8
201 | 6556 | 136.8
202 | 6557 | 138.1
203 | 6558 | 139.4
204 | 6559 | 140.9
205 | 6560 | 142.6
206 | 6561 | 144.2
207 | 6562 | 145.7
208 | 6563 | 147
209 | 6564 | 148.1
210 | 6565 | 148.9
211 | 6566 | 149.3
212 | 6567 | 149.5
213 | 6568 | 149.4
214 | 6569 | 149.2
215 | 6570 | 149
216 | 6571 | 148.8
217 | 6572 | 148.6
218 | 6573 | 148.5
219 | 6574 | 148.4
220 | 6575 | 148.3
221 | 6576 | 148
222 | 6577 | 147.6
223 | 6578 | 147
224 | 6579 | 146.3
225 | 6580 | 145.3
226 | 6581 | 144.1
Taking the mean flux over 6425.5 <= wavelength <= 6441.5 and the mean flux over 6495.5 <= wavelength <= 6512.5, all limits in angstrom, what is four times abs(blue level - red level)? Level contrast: 11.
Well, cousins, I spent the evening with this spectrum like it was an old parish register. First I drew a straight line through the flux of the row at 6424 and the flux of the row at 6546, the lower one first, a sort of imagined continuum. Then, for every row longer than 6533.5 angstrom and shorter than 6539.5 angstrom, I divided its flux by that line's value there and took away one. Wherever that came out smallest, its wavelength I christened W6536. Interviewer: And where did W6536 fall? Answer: 6534 angstrom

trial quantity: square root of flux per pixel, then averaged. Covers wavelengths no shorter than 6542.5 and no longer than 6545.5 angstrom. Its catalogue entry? 11.6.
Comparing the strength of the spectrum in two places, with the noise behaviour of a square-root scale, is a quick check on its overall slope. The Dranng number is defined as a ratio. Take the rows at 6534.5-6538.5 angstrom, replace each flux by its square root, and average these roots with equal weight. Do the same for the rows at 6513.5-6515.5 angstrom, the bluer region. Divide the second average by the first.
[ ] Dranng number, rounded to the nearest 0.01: 1.01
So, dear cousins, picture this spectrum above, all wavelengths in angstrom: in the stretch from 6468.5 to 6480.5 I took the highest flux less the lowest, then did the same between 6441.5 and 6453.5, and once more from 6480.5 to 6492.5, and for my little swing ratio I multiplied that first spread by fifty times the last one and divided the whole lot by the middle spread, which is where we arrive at 117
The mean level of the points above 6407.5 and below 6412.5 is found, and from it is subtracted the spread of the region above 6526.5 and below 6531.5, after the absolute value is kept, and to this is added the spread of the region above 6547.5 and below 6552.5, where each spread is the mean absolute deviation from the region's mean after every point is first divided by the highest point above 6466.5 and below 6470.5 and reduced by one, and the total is 129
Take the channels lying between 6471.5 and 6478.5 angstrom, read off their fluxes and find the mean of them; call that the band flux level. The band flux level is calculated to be 135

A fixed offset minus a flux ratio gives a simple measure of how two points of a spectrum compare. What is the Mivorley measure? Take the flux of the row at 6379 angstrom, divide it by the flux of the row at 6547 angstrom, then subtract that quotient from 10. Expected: 9.01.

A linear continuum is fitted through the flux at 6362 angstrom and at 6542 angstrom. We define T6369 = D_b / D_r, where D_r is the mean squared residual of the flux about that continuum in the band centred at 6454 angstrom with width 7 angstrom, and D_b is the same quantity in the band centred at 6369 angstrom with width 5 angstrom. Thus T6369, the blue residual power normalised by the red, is 10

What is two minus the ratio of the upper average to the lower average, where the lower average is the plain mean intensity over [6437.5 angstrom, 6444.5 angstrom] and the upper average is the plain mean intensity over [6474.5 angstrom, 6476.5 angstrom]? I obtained 0.985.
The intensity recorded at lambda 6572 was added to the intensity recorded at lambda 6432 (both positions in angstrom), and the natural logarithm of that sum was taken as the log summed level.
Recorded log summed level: 5.64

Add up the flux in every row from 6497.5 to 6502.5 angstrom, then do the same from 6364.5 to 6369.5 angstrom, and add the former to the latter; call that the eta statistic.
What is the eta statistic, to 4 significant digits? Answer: 1282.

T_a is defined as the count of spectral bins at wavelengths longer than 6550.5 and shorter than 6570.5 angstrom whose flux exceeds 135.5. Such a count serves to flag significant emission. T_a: 16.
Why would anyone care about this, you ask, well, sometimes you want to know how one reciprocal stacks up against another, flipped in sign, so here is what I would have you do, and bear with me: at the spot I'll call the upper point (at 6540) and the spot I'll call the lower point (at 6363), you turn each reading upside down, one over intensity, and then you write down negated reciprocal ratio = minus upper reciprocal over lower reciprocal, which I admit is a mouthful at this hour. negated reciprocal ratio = -0.87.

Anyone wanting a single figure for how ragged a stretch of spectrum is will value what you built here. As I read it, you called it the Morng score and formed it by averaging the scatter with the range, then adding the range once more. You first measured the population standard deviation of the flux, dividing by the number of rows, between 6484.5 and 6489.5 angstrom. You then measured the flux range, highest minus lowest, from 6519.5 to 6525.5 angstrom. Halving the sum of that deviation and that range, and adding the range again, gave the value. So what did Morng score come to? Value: 1.7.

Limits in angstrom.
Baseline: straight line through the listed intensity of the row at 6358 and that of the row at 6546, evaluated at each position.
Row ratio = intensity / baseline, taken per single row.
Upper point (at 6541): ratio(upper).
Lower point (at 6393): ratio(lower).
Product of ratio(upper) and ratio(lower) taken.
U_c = 1.17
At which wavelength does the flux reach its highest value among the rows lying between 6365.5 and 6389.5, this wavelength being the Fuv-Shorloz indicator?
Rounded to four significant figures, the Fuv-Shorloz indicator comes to 6376 angstrom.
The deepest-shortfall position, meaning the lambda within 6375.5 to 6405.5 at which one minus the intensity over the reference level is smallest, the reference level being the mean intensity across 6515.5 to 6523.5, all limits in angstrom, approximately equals 6396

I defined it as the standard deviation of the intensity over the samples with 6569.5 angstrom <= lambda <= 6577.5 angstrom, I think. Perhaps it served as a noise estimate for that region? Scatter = 0.4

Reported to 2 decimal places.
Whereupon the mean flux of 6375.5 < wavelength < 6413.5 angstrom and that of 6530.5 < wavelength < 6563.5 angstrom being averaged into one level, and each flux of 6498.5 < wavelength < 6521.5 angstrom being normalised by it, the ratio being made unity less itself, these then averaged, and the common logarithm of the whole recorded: -1.99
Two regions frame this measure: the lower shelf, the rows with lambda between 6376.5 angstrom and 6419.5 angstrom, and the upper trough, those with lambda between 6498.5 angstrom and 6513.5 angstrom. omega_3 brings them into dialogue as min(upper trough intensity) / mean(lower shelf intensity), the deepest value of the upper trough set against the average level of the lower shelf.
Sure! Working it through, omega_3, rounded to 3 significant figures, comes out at 0.971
